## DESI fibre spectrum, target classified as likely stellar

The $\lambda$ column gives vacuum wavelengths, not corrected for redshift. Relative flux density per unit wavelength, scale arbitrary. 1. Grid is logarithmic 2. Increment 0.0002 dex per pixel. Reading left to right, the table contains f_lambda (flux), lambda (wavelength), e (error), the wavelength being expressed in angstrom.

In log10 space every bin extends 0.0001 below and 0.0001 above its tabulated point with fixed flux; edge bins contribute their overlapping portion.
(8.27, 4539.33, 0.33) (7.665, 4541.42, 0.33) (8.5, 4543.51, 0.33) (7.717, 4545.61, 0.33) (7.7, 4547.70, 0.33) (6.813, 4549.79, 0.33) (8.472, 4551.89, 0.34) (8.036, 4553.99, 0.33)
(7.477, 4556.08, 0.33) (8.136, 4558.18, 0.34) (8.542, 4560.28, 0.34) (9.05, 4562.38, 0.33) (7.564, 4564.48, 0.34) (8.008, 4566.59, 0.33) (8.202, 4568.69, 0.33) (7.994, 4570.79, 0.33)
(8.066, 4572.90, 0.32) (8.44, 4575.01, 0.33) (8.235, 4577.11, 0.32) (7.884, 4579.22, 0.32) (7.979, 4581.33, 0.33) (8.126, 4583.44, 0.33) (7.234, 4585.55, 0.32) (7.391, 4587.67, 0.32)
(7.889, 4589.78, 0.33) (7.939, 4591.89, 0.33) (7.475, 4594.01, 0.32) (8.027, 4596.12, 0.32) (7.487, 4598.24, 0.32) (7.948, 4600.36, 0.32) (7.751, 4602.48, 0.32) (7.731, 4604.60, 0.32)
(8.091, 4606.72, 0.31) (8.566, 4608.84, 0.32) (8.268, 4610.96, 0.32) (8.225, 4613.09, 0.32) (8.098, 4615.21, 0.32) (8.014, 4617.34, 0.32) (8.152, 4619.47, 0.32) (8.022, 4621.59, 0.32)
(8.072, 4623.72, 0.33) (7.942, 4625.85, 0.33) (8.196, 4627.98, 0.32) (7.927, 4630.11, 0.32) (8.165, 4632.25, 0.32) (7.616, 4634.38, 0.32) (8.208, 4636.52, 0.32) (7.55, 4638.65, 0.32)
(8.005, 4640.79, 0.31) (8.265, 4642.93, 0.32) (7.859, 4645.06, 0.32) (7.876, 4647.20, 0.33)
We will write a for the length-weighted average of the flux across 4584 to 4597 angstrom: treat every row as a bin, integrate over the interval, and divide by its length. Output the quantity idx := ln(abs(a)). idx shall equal 2.04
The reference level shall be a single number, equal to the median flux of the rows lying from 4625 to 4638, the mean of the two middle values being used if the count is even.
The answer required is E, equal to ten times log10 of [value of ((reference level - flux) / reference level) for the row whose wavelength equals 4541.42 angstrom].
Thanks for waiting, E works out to -13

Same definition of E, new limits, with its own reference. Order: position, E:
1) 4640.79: -22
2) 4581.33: -20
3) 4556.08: -11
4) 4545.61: -14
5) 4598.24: -12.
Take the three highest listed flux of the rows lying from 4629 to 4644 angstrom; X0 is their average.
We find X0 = 8.21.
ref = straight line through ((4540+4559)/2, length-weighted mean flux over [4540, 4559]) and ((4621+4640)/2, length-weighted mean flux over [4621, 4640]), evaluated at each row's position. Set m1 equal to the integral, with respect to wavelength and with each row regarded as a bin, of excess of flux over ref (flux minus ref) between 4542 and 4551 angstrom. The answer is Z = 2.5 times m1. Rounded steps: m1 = -1.3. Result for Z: -3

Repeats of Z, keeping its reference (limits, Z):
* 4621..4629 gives 2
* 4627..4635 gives 1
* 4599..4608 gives -1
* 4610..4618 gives 4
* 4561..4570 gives 8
